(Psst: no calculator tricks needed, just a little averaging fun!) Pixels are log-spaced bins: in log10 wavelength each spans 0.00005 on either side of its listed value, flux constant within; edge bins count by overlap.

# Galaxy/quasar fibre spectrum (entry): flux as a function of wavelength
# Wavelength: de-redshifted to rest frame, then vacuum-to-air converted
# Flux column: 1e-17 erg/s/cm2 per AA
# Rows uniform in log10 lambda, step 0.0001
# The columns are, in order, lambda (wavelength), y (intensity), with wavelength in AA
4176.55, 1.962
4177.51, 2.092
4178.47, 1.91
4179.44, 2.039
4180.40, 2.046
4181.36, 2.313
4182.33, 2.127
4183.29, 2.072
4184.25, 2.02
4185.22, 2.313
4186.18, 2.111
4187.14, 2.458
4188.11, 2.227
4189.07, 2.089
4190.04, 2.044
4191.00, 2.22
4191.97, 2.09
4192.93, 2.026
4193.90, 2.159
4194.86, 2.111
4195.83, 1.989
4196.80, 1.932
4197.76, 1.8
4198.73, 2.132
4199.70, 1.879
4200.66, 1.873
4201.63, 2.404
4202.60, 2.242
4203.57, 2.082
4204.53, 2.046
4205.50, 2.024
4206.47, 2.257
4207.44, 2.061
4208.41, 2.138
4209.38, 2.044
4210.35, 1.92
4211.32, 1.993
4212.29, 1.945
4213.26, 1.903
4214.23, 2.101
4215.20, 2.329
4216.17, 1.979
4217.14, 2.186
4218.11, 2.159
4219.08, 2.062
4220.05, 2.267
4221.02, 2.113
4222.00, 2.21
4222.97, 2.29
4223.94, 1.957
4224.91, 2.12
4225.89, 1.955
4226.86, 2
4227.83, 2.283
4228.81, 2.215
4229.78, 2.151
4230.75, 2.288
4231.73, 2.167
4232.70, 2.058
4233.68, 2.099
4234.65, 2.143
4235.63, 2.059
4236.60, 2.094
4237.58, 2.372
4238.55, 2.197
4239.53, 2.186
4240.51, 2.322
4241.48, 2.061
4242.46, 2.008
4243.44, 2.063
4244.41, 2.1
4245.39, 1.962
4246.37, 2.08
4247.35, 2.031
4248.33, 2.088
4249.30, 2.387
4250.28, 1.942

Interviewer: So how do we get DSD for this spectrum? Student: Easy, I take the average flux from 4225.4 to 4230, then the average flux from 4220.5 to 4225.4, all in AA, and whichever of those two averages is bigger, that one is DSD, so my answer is 2.14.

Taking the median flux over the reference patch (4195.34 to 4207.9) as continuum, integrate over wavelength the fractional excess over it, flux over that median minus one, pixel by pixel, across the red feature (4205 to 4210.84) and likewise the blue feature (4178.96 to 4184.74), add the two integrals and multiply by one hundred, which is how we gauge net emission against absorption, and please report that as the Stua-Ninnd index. 24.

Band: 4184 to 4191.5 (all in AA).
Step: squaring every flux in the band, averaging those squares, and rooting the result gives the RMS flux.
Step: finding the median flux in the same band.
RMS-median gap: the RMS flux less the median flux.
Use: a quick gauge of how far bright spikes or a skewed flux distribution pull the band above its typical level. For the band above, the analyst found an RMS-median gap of 0.024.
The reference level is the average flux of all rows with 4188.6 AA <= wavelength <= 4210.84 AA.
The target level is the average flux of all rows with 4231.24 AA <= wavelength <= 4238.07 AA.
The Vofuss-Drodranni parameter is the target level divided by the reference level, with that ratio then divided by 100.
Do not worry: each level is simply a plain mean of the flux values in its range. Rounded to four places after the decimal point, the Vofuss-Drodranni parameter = 0.0104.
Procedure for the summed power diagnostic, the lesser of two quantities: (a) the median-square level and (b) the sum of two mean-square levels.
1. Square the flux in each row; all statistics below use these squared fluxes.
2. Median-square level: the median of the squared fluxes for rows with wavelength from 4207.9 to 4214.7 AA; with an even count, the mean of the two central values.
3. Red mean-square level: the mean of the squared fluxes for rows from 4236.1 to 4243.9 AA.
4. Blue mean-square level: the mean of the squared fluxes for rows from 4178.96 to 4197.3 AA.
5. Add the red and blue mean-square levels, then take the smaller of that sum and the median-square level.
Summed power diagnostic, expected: 3.97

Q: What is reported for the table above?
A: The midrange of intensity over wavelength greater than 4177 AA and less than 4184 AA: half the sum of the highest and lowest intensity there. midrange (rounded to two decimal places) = 2.11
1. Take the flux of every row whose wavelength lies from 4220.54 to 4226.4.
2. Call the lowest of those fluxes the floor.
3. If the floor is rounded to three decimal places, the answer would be 1.955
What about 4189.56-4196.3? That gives 1.989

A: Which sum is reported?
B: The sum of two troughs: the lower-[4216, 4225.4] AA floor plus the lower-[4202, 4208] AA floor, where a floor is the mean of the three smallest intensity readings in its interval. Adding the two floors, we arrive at 4.04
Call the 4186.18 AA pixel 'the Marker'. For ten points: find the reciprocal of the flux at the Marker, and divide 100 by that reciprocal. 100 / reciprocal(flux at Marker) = 211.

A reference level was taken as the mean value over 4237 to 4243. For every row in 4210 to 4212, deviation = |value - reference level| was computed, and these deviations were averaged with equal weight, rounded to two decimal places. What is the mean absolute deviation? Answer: 0.23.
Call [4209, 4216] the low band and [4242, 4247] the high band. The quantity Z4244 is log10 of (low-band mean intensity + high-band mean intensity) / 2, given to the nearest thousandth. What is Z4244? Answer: 0.309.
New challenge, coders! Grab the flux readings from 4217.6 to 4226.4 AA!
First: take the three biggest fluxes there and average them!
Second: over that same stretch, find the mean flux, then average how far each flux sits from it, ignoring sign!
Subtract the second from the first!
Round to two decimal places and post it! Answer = 2.16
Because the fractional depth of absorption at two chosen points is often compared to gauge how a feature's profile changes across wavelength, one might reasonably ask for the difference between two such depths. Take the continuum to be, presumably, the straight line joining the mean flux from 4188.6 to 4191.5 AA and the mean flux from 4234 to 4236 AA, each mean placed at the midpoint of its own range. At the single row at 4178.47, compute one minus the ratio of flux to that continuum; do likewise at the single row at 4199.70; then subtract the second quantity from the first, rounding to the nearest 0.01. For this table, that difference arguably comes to -0.01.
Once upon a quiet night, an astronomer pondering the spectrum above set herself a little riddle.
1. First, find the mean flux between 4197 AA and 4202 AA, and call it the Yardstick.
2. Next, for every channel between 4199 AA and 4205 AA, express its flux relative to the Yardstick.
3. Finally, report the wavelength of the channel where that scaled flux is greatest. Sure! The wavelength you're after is 4201.63 AA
